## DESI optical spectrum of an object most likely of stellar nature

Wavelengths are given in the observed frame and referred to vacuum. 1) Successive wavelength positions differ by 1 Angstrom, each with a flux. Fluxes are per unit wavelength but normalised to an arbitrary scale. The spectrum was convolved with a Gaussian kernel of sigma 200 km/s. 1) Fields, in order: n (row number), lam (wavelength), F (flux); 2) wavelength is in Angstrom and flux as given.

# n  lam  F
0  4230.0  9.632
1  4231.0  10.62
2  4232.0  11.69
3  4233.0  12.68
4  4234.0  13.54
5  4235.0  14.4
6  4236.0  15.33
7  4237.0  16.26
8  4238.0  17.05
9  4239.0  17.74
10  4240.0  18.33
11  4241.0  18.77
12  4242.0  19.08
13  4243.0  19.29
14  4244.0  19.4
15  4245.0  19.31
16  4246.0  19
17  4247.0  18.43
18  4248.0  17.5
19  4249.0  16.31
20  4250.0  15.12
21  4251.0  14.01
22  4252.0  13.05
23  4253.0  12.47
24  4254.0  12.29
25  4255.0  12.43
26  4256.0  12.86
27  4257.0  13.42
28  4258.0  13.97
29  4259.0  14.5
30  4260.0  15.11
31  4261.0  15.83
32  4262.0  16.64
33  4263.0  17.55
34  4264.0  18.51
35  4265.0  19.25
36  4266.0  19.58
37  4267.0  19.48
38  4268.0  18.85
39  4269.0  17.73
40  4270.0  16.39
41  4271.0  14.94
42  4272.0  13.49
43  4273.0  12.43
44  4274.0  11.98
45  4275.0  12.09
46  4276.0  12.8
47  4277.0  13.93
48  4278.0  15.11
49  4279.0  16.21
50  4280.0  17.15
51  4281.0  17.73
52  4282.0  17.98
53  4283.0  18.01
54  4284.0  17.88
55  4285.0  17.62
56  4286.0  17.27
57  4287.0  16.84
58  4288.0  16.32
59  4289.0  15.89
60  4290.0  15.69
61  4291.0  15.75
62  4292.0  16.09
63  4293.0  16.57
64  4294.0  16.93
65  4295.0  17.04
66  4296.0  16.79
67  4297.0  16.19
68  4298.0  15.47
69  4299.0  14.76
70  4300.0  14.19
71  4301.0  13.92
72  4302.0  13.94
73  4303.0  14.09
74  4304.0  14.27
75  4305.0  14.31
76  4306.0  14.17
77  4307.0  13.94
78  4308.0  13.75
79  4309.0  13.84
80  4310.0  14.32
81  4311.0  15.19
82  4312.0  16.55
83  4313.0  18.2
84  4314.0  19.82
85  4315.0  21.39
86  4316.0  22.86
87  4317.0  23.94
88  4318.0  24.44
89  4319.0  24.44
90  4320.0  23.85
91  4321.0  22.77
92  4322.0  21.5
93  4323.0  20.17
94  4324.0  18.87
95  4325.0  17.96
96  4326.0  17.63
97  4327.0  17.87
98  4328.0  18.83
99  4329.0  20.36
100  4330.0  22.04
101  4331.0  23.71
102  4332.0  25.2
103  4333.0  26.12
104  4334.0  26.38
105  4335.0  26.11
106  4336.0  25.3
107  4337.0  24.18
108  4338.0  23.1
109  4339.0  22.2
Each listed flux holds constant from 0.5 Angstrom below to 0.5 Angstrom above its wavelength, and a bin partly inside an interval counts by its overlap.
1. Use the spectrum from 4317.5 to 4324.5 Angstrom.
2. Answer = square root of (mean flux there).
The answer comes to 4.7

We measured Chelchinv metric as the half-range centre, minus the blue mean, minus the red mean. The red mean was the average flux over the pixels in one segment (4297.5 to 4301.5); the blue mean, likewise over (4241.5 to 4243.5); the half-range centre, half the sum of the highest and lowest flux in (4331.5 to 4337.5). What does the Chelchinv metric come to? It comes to -8.5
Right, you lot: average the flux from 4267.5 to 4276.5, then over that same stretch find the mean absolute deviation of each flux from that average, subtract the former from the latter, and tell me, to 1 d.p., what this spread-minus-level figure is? -12.3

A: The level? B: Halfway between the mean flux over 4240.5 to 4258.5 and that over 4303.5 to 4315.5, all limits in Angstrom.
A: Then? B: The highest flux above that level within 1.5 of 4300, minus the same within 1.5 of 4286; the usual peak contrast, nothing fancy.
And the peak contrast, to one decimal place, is -2.9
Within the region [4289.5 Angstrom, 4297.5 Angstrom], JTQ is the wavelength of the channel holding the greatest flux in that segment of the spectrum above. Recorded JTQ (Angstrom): 4295.0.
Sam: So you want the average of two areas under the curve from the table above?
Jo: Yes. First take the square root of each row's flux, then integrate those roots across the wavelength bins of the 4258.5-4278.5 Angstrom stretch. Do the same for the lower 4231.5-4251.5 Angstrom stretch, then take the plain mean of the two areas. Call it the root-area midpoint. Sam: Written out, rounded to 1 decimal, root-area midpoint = 80.3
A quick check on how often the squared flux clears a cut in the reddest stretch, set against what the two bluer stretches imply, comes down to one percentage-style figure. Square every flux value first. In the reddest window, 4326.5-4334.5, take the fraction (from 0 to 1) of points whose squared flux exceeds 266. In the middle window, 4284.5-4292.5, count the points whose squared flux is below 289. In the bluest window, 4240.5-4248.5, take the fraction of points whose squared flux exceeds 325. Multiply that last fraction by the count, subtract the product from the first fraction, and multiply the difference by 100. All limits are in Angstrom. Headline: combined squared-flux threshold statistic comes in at -425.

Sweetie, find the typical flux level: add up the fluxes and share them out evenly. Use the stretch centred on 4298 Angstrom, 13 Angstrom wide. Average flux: 15.4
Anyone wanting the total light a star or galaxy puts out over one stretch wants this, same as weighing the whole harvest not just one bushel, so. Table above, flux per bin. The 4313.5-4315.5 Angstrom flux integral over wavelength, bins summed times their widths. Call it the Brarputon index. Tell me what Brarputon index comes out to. 41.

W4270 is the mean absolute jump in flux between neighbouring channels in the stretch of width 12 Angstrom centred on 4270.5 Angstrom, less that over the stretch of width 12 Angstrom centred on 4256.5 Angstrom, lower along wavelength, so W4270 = 0.2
